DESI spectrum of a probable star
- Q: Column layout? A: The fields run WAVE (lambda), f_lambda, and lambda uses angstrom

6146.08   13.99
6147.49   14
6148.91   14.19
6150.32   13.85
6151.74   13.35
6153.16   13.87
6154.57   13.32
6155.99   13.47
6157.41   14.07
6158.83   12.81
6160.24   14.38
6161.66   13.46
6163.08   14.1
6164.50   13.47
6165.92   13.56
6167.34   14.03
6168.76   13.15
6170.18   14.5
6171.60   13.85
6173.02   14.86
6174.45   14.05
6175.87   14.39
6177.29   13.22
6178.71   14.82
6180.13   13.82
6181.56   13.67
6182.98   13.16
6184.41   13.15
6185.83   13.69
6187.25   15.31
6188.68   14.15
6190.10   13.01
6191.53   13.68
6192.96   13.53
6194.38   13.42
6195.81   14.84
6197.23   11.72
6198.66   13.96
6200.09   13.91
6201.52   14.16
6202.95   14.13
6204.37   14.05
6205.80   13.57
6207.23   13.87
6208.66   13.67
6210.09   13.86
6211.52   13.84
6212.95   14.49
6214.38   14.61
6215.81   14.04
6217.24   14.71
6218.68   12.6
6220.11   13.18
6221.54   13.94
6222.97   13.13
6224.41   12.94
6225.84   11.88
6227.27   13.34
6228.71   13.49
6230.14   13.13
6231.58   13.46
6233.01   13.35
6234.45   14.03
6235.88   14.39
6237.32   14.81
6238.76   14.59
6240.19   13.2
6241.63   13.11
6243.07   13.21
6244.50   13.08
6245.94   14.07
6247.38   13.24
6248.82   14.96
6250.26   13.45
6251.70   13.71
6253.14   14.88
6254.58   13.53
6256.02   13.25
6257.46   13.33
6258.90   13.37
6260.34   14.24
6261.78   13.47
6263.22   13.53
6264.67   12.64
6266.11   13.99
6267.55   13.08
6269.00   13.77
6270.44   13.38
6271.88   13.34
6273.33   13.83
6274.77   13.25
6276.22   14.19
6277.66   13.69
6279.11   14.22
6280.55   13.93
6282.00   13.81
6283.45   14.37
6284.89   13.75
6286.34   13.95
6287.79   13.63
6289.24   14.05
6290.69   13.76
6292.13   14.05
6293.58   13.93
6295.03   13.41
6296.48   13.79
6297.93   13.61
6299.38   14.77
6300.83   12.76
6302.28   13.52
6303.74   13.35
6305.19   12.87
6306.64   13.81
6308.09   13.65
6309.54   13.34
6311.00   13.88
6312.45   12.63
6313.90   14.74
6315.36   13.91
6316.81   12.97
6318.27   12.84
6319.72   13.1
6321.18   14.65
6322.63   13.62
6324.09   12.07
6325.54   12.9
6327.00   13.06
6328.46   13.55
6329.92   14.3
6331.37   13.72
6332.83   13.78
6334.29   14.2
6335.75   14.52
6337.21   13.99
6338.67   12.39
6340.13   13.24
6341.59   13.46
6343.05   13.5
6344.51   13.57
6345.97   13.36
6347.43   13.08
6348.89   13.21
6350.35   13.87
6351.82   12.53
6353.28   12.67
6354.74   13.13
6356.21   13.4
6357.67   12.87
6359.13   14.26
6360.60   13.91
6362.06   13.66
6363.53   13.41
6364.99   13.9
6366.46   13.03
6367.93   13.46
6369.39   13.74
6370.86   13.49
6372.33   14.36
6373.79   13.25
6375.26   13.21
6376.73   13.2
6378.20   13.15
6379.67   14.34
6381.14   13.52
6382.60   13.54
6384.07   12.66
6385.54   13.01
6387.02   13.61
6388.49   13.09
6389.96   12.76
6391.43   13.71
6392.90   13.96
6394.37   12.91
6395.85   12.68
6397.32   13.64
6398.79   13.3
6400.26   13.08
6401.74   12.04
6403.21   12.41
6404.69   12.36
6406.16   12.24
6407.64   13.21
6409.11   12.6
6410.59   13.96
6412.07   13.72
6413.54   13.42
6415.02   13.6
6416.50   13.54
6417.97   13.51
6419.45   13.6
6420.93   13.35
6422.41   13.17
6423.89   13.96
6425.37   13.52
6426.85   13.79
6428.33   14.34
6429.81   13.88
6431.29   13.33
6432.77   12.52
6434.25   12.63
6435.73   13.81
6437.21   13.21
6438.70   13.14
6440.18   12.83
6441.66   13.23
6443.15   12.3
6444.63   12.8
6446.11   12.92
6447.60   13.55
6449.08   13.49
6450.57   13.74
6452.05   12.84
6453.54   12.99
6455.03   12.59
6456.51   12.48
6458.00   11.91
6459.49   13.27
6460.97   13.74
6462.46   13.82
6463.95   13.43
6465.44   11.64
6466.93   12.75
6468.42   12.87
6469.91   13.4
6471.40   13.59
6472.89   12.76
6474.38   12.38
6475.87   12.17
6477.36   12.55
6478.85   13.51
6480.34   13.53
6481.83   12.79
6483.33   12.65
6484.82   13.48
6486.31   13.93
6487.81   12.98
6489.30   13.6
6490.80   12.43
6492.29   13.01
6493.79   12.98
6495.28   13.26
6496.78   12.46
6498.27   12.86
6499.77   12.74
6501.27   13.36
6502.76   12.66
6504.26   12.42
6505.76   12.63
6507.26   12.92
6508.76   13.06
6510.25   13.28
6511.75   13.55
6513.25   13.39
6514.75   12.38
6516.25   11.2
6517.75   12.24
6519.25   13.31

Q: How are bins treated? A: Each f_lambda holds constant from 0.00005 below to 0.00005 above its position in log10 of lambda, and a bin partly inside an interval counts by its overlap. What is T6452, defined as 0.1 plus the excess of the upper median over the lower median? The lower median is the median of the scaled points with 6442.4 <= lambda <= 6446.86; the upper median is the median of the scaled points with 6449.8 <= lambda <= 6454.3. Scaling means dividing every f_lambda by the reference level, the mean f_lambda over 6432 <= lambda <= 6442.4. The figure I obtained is 0.11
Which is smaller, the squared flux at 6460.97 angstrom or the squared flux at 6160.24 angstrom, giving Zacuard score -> 189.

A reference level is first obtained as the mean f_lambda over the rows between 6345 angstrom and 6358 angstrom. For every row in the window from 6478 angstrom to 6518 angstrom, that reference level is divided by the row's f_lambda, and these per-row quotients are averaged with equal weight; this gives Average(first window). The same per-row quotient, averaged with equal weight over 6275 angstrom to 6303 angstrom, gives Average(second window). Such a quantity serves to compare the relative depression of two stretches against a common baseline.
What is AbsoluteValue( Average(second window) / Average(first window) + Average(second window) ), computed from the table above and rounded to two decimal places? 1.88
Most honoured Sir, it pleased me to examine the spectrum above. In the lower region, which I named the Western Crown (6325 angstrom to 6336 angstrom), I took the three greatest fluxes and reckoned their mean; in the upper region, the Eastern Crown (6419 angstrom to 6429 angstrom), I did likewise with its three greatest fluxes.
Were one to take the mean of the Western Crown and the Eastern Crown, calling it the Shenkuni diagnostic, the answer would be 14.2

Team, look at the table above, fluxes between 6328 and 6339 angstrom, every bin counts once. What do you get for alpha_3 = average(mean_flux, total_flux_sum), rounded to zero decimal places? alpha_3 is 62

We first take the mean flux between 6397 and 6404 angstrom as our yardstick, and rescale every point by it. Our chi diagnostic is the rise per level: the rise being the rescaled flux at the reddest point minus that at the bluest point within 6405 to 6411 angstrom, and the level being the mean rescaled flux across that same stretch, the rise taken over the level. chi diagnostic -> 0.13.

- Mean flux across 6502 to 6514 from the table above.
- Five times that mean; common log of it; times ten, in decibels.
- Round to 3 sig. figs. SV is 18.1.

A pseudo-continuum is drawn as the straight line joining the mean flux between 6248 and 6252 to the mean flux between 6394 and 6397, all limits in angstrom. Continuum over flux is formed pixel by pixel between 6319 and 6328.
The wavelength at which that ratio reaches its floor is 6321.18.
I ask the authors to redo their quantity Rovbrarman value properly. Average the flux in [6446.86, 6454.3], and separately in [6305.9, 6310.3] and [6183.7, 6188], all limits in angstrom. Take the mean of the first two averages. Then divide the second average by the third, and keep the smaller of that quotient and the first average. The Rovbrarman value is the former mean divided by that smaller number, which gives 13.9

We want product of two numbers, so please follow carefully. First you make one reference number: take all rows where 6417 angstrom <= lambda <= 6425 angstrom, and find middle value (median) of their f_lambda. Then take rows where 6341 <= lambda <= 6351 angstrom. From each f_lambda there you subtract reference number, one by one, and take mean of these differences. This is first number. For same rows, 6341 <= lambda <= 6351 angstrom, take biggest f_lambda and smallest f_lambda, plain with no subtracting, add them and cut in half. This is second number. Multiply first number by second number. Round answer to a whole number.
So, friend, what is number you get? -1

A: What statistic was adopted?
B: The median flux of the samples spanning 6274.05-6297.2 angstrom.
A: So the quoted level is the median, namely 13.9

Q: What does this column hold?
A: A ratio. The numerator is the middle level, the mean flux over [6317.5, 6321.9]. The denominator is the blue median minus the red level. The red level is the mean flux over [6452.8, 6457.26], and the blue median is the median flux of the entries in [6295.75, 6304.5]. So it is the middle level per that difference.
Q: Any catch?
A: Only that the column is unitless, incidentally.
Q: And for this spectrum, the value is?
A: 15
